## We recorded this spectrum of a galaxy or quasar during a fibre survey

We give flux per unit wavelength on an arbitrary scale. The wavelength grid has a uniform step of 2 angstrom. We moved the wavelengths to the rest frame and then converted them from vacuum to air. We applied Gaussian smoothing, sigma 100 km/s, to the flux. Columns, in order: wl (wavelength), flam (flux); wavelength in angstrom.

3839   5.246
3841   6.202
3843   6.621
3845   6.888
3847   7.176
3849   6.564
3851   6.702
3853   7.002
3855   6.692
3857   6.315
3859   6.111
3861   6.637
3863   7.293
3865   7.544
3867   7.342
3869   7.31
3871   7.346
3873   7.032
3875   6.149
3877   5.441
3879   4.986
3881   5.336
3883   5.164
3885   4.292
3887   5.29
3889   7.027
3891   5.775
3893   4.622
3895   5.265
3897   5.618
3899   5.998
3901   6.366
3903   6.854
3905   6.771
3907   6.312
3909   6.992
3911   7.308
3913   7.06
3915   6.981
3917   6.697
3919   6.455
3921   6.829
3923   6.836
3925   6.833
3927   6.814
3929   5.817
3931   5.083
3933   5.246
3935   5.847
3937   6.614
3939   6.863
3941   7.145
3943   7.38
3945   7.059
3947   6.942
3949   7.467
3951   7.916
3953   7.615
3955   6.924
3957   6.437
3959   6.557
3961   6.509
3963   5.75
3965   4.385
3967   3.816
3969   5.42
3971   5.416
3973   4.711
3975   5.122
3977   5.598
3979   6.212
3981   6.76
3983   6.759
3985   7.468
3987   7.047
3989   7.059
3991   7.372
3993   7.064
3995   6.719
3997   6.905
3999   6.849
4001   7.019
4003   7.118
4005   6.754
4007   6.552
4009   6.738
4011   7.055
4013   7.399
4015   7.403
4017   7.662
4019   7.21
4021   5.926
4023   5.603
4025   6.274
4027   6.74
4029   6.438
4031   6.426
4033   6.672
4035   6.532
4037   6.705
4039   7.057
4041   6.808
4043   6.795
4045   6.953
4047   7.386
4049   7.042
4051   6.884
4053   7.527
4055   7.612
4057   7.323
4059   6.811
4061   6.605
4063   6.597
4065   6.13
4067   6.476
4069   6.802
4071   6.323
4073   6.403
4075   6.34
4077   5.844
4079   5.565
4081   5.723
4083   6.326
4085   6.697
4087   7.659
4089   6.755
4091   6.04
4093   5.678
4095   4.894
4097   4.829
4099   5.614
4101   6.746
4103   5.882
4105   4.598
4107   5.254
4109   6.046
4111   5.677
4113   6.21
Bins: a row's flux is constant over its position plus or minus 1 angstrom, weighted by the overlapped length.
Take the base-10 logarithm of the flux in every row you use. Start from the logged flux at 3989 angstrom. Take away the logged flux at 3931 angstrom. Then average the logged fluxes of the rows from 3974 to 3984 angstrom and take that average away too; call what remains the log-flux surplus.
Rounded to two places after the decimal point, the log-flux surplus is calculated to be -0.64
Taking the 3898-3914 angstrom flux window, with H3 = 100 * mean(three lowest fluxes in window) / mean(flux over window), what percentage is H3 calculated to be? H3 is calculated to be 92.8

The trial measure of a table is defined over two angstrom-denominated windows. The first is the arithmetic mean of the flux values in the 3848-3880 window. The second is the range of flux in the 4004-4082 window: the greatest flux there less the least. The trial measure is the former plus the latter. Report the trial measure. 8.8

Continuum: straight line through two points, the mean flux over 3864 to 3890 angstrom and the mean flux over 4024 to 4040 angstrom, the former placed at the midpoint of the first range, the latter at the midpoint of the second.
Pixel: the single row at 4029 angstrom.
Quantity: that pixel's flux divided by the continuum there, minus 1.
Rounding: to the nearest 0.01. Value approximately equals -0.02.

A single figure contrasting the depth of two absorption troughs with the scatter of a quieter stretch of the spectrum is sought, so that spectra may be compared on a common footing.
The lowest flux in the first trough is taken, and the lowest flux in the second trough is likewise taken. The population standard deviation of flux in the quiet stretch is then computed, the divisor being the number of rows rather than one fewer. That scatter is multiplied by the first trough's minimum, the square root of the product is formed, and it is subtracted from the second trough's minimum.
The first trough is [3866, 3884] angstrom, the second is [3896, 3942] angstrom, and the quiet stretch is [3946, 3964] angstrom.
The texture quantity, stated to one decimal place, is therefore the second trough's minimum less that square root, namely 3.3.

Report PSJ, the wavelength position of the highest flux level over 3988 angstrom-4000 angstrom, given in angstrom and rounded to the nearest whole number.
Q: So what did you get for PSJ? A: 3991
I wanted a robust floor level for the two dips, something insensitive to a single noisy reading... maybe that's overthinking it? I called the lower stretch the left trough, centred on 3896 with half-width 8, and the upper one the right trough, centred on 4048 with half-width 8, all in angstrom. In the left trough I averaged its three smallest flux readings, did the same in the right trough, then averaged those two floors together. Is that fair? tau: 6.0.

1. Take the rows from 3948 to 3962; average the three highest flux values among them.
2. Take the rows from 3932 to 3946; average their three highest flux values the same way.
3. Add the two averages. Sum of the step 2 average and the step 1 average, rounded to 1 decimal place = 14.9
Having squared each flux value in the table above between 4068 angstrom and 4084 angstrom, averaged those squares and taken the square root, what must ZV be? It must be 6.18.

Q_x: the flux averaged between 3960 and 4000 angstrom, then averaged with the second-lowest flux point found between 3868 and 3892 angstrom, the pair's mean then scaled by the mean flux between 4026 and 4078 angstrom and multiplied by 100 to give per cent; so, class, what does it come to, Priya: 82.6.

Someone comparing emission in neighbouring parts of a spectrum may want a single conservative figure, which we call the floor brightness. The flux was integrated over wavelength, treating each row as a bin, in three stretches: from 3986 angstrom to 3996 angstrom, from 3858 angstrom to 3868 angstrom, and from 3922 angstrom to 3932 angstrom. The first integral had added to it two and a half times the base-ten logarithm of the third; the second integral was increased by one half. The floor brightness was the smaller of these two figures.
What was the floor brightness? 70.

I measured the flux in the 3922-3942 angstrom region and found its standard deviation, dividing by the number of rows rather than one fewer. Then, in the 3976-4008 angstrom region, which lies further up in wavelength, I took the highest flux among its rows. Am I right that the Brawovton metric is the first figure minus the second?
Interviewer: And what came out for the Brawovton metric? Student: -6.76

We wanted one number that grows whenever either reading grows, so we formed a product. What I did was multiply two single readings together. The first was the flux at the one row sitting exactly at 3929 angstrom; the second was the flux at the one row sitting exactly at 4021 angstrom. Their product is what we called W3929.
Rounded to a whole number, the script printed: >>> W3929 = 34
